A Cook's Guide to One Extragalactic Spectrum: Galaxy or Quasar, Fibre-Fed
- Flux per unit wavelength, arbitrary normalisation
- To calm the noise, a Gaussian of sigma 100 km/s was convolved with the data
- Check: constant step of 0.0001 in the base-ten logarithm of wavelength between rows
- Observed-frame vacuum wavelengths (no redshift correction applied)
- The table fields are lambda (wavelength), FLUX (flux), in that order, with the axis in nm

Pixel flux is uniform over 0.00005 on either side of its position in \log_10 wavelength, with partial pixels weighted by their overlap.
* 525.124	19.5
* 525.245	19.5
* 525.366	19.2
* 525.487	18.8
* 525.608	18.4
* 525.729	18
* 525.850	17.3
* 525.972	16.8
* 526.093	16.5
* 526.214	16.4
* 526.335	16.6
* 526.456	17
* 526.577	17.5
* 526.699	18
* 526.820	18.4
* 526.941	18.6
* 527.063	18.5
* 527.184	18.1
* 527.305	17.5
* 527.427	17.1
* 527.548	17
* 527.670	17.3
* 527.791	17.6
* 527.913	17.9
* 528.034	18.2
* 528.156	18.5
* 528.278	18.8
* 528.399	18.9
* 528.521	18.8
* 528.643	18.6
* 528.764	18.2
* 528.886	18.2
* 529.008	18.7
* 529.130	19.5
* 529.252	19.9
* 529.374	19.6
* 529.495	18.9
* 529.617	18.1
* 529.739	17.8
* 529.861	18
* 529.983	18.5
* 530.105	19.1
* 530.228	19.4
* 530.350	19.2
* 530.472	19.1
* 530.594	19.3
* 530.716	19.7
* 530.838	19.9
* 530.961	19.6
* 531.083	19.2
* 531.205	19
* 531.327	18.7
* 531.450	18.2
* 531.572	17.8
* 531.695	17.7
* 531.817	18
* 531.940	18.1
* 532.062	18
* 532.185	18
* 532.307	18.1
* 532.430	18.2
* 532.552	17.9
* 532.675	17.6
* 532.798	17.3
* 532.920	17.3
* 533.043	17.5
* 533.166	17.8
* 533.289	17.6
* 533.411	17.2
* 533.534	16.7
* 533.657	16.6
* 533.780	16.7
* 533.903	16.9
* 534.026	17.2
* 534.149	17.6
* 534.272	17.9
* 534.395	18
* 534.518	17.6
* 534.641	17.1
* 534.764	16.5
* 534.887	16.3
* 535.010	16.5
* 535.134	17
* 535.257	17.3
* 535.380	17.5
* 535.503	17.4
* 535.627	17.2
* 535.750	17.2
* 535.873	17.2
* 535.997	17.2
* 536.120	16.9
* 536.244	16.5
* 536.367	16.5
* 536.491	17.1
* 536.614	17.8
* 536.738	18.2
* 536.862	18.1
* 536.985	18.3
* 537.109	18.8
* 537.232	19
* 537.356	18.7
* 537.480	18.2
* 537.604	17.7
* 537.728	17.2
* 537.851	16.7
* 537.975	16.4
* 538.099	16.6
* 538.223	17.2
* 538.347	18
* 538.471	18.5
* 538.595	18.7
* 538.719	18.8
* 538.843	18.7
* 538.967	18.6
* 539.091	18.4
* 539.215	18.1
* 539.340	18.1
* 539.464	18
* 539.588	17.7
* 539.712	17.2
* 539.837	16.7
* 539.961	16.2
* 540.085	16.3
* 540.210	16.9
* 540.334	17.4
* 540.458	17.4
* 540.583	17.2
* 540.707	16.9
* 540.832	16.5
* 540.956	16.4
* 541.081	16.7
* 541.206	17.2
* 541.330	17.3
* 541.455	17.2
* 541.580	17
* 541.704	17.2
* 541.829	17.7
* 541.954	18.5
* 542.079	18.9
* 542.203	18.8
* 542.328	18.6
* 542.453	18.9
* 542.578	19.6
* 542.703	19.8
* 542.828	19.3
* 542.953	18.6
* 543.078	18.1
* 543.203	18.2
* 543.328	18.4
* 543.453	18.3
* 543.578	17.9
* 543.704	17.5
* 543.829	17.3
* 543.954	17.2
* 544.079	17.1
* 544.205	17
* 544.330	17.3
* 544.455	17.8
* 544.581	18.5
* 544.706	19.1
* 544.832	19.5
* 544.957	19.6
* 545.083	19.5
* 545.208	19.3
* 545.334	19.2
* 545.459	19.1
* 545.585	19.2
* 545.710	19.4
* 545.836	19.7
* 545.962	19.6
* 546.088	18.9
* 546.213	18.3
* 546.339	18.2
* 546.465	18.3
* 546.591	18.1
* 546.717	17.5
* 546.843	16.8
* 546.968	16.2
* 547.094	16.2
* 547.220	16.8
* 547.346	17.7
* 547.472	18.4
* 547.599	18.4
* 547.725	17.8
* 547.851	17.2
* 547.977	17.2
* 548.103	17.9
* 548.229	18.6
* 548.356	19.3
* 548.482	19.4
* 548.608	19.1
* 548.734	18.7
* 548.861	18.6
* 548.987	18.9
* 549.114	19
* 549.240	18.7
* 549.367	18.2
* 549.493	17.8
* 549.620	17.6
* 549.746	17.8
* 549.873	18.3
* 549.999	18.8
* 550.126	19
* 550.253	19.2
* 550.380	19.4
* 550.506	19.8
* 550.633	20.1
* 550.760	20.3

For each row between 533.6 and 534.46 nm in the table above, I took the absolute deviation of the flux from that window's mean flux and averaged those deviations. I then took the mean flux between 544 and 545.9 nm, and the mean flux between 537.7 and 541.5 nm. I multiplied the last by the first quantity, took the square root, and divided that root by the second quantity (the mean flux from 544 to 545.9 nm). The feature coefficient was 0.15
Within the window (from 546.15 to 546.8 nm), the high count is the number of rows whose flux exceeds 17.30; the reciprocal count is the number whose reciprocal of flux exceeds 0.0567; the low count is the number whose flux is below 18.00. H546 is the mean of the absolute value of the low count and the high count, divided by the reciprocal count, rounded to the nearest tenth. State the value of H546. 3.0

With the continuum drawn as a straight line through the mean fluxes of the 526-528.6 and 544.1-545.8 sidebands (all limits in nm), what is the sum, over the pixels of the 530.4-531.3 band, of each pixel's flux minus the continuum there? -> 10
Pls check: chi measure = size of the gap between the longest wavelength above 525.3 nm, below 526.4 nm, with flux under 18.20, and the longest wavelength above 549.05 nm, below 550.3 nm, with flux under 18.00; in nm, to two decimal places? 23.41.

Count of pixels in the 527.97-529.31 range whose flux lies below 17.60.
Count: 0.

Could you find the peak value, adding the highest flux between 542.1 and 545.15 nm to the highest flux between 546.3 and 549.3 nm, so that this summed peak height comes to 39.2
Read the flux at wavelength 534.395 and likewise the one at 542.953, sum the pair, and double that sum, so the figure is 73.2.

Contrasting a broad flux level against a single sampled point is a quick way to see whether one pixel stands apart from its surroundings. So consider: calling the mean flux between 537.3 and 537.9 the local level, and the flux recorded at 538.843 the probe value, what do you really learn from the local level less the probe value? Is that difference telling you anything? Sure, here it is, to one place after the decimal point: -1.0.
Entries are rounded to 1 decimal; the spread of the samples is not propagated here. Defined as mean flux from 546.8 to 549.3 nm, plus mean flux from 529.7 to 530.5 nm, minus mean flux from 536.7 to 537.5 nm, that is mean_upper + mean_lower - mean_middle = 18.3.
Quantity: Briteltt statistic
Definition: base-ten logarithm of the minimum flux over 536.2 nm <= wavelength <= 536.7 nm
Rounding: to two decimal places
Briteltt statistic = 1.22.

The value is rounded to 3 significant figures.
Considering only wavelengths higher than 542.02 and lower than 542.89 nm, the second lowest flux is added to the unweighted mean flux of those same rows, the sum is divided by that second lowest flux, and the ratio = 2.02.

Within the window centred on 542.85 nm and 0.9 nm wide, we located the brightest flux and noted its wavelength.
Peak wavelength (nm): 542.703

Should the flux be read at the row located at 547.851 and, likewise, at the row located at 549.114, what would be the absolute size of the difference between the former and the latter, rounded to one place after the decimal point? 1.8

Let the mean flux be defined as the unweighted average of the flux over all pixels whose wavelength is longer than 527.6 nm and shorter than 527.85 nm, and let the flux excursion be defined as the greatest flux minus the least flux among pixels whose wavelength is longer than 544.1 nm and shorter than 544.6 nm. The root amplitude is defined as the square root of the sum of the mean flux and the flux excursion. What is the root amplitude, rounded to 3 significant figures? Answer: 4.35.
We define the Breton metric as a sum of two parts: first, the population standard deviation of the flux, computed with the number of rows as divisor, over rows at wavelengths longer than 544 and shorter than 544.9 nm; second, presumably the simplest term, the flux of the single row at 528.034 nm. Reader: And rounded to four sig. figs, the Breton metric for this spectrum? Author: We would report 19.13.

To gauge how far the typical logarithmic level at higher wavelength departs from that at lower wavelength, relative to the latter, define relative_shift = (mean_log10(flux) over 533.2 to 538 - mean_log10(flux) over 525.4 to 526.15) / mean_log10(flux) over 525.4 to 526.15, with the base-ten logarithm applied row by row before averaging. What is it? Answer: -0.01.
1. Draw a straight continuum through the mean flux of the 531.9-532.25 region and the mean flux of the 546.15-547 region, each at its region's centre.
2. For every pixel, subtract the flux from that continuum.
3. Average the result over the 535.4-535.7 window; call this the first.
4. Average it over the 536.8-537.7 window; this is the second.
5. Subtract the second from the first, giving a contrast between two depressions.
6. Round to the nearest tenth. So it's 1.1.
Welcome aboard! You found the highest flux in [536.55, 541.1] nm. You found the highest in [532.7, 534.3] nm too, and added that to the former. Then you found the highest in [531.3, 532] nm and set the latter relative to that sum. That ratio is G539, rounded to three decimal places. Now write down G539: 0.507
